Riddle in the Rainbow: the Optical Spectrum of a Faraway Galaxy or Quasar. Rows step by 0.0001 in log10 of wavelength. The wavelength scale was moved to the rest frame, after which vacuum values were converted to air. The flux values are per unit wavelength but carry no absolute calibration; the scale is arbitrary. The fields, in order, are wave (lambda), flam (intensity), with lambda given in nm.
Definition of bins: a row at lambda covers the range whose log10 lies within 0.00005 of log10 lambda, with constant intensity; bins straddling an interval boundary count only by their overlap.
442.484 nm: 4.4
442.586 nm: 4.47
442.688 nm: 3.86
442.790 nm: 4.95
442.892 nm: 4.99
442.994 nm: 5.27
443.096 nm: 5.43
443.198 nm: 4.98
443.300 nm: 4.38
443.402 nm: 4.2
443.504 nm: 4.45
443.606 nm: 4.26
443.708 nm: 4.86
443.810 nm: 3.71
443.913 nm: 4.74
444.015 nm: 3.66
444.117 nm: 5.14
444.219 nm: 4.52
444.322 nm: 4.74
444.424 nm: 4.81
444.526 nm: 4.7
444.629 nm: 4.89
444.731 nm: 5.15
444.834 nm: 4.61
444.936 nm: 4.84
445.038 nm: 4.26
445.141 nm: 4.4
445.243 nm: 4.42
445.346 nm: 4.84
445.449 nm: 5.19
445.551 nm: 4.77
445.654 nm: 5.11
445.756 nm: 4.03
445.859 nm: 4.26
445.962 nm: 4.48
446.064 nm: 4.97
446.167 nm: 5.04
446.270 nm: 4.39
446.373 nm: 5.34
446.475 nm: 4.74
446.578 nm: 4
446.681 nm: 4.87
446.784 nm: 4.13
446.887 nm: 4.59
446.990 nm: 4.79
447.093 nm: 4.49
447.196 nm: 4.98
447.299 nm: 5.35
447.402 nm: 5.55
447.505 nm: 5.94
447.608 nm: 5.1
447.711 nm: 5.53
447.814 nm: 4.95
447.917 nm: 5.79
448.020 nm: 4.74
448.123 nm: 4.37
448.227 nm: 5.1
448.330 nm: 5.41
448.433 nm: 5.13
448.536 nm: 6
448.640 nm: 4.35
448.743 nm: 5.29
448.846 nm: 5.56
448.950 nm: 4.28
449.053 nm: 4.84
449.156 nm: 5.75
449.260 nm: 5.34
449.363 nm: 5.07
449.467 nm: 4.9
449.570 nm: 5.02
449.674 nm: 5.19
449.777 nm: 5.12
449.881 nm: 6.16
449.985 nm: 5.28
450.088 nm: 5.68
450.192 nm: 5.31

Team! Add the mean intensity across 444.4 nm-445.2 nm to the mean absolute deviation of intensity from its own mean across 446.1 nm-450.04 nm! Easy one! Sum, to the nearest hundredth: 5.11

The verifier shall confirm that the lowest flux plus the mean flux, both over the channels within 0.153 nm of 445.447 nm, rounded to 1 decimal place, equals 9.7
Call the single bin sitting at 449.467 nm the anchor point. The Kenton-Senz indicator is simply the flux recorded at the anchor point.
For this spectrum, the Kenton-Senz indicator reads 4.9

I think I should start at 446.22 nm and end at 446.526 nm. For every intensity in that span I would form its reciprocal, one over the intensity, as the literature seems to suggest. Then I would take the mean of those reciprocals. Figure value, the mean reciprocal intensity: 0.209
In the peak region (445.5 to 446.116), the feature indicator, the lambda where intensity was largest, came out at 445.654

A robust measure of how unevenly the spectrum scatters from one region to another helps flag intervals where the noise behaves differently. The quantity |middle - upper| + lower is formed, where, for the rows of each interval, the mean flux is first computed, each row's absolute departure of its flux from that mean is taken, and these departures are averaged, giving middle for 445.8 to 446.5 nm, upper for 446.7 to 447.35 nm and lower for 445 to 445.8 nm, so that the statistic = 0.35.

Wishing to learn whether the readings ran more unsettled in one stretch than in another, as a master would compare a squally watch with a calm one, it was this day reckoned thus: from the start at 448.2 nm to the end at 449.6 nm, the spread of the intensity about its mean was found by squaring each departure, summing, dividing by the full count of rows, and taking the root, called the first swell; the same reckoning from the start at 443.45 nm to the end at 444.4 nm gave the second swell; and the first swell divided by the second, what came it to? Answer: 1.0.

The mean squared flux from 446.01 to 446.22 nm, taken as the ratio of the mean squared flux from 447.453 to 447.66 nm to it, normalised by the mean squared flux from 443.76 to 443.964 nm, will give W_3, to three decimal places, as 0.068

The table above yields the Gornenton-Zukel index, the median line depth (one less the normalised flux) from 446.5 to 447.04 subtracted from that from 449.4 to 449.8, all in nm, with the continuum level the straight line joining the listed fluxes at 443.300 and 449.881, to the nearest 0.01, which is 0.03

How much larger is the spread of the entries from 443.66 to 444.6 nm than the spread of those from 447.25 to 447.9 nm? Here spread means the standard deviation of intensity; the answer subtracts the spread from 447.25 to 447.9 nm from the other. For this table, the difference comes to 0.16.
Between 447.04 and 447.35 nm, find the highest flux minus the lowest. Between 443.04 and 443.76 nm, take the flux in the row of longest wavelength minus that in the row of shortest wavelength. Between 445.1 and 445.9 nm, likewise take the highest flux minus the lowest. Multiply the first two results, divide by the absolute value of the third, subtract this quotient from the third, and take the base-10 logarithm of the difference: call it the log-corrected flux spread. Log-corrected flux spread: 0.20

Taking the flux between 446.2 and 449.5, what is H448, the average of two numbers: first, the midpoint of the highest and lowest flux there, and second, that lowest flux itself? 4.50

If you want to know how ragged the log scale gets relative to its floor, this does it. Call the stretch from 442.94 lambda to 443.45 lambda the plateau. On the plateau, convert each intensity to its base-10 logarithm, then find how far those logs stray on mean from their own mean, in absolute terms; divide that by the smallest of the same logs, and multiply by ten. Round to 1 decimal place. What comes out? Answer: 0.7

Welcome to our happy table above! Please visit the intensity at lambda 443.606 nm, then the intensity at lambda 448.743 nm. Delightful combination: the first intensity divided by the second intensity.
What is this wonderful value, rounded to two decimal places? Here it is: 0.81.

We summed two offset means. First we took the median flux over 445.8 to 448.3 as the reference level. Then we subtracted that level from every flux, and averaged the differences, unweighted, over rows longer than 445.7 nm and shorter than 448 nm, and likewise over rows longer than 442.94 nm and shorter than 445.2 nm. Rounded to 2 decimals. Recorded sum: -0.31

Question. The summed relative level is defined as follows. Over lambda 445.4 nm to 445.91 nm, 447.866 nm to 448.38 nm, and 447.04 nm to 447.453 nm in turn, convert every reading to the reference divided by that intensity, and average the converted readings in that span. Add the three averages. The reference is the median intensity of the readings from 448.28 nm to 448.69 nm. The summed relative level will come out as 3.23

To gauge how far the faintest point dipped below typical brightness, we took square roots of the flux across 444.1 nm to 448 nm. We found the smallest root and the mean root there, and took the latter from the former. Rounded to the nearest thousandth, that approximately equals -0.196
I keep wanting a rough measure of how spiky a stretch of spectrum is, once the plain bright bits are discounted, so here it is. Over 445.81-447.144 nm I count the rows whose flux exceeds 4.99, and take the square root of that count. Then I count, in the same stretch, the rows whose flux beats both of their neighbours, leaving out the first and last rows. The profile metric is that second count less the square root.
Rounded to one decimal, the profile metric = 2.6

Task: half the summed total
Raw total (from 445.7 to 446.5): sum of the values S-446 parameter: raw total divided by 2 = 18.6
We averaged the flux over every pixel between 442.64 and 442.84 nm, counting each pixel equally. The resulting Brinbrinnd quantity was 4.4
